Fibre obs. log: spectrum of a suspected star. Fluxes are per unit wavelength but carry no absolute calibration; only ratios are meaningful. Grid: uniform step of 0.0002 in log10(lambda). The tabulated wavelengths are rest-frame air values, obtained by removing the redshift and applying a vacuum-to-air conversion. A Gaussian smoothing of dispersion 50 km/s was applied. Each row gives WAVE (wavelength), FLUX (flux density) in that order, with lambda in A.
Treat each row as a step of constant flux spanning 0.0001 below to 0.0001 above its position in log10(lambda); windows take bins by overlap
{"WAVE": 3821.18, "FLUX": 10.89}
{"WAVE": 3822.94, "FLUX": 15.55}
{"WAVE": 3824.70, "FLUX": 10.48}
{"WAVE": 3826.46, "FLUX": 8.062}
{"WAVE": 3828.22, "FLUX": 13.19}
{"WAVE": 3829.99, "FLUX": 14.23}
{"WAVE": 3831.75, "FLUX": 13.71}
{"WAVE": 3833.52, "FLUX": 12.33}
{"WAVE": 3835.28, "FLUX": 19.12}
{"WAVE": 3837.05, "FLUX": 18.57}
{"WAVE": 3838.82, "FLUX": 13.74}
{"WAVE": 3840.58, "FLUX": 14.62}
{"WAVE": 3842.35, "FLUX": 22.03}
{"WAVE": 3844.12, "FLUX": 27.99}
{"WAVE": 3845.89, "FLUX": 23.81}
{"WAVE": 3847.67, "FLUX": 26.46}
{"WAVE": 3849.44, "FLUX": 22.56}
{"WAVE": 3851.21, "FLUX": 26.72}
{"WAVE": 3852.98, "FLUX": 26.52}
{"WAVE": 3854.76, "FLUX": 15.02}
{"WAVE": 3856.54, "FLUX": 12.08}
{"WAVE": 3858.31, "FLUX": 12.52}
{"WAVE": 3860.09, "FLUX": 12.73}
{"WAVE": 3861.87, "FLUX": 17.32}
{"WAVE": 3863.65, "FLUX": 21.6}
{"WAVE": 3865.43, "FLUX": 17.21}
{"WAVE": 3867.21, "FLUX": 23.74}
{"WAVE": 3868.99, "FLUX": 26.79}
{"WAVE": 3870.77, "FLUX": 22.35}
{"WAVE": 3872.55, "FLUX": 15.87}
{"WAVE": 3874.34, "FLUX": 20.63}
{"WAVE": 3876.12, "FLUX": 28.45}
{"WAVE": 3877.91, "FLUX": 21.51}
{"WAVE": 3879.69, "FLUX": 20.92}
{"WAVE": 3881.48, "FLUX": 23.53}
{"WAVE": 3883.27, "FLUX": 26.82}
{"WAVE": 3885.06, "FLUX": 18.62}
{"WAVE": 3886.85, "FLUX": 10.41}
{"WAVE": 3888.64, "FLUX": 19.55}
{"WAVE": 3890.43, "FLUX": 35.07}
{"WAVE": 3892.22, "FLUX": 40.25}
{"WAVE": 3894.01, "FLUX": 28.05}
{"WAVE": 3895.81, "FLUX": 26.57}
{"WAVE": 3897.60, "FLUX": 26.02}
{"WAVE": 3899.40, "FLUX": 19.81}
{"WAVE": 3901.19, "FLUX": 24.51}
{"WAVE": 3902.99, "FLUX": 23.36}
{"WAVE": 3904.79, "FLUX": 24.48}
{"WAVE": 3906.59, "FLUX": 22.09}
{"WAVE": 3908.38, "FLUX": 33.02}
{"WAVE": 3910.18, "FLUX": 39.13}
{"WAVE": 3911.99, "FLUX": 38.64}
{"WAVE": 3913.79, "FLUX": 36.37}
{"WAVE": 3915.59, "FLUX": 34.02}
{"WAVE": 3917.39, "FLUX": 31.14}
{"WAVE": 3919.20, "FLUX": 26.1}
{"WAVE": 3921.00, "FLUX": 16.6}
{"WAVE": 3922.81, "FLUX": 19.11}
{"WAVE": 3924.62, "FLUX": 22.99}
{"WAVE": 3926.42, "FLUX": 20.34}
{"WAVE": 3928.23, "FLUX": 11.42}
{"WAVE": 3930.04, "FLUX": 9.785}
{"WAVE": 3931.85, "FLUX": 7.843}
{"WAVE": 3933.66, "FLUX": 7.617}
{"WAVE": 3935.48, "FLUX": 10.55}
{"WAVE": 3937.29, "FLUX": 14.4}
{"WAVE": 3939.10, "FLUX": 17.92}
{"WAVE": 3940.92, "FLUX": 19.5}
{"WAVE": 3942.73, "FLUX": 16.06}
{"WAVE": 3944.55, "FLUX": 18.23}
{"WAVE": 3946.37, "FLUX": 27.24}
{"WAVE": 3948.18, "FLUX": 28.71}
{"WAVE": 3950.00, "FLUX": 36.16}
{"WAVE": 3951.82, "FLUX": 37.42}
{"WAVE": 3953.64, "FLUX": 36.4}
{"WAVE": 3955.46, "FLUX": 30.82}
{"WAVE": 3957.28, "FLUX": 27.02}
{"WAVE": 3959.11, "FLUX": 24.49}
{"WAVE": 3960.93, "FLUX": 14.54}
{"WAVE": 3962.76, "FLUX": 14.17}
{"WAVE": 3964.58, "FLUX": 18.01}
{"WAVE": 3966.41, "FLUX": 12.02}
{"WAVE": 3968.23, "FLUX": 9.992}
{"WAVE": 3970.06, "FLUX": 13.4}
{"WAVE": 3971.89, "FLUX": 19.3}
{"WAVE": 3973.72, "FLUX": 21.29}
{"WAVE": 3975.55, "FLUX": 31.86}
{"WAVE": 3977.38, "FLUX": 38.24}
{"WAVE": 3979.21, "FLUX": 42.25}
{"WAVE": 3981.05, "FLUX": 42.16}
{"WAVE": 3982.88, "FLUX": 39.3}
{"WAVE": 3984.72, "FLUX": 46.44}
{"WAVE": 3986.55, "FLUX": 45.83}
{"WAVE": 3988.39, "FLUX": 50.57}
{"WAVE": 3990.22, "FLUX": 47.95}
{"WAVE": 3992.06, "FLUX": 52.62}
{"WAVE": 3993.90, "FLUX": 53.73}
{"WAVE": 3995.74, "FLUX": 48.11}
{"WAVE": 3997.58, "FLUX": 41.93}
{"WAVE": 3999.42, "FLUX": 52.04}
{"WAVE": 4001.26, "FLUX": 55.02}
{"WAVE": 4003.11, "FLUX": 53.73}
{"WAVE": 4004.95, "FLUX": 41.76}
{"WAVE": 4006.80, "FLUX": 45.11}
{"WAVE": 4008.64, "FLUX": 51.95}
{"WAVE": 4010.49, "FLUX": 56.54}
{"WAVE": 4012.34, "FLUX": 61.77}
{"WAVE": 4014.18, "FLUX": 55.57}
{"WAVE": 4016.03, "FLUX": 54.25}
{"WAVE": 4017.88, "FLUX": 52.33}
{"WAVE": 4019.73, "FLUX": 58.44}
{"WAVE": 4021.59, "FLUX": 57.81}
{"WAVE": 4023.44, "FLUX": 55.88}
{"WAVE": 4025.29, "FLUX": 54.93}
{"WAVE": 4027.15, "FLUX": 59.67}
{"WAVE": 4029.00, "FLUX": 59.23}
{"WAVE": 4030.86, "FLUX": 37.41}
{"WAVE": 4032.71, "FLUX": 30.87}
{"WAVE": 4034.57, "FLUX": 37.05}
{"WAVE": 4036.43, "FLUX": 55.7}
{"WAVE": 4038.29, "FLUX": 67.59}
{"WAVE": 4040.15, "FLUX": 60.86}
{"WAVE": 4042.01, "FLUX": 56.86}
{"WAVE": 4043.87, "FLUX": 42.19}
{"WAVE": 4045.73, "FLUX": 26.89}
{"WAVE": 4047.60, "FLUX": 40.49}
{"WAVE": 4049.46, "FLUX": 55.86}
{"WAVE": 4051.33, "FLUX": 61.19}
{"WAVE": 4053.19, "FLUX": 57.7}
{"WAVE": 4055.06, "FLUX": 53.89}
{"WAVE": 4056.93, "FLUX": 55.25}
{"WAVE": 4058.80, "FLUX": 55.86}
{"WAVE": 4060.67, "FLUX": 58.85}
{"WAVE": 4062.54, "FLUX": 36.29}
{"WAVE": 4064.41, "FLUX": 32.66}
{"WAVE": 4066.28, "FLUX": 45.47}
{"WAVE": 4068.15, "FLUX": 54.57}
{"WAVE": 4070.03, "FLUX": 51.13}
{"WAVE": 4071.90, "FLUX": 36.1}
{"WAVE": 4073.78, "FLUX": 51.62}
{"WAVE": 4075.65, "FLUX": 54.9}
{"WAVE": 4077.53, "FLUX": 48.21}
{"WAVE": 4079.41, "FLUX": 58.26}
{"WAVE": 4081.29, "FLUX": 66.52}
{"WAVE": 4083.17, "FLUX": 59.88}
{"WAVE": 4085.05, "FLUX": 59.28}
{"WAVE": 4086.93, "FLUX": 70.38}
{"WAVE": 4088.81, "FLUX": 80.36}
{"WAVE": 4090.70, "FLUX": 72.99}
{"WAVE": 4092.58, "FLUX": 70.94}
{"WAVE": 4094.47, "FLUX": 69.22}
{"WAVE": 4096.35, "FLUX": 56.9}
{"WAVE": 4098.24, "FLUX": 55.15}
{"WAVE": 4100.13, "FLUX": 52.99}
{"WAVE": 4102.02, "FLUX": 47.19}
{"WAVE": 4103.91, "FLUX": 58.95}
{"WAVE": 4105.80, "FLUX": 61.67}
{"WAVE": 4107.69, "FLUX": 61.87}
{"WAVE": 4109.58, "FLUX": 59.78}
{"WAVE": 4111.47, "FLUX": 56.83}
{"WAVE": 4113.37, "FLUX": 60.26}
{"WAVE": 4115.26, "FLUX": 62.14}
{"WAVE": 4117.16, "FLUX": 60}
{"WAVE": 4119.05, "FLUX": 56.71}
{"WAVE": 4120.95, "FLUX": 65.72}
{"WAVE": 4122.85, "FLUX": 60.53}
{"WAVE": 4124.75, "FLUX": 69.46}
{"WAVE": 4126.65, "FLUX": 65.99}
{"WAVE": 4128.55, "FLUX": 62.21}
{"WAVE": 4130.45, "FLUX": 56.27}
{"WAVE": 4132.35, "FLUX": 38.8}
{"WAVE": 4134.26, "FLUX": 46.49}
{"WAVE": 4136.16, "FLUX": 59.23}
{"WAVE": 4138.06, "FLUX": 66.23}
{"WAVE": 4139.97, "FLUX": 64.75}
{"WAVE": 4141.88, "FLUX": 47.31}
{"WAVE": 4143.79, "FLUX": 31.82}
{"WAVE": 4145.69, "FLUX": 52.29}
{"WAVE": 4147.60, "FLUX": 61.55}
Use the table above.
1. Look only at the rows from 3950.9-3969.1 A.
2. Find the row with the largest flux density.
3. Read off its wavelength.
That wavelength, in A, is 3951.82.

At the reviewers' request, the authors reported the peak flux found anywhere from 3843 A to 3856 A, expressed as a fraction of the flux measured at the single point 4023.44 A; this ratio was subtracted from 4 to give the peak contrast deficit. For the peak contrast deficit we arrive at 3.50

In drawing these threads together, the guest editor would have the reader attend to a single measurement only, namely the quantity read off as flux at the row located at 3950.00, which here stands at 36.16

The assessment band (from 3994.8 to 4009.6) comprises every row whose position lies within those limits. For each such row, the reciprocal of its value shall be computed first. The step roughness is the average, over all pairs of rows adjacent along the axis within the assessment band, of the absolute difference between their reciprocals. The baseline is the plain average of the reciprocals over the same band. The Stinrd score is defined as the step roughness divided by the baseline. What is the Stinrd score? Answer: 0.13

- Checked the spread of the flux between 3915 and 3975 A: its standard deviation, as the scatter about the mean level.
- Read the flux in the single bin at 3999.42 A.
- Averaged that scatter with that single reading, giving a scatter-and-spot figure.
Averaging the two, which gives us 30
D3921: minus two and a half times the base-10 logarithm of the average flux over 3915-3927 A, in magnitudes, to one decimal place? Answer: -3.5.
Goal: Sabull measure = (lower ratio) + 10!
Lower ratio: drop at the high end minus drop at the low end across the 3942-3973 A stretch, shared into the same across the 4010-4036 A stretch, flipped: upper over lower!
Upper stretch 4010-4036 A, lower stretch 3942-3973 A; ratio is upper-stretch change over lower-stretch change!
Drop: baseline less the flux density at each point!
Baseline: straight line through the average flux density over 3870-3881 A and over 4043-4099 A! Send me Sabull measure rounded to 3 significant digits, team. 24.0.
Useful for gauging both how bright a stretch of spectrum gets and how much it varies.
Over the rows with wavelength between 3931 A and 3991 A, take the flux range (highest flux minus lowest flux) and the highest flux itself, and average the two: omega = 47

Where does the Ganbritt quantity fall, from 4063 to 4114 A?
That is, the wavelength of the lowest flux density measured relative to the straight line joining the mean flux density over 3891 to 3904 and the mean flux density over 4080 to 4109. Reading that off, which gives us 4064.41 A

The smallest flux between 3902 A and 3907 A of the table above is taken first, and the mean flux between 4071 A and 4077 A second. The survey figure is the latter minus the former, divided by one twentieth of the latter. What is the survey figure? 11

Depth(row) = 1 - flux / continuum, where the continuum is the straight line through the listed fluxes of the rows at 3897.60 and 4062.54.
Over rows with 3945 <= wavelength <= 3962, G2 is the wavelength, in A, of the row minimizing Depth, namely 3951.82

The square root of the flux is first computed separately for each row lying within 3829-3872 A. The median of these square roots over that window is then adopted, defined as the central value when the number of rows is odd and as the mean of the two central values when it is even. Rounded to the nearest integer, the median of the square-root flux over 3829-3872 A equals 4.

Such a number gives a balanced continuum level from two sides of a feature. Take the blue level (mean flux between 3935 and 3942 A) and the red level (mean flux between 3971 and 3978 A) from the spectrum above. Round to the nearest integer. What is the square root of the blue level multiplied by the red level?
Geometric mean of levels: 21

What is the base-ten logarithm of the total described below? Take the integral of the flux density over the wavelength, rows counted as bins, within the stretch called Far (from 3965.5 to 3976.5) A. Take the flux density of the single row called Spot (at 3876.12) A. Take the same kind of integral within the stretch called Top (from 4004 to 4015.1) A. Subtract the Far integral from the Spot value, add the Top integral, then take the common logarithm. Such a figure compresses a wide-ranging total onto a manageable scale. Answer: 2.61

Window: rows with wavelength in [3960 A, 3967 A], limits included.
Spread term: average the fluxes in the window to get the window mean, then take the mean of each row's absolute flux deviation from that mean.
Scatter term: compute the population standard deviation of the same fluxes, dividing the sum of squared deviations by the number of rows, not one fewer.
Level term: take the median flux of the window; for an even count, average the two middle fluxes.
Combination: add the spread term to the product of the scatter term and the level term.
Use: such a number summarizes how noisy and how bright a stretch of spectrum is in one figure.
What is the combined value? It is 32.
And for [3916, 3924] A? 135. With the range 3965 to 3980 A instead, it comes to 246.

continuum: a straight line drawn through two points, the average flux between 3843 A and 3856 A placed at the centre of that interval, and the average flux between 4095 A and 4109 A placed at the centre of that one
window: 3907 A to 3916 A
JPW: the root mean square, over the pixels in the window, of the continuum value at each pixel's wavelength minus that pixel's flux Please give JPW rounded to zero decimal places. 5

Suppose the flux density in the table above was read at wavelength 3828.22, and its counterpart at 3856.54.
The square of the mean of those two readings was 160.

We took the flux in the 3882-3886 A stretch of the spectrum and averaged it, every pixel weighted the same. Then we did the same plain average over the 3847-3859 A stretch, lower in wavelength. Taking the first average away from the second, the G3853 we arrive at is -2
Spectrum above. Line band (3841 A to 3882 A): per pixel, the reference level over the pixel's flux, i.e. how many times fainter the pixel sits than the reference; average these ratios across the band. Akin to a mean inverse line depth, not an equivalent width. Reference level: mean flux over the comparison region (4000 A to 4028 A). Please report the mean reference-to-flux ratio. 2.7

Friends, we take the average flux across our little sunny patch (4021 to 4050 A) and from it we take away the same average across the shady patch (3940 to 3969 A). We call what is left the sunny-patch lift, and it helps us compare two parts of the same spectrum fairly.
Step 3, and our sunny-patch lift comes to 27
